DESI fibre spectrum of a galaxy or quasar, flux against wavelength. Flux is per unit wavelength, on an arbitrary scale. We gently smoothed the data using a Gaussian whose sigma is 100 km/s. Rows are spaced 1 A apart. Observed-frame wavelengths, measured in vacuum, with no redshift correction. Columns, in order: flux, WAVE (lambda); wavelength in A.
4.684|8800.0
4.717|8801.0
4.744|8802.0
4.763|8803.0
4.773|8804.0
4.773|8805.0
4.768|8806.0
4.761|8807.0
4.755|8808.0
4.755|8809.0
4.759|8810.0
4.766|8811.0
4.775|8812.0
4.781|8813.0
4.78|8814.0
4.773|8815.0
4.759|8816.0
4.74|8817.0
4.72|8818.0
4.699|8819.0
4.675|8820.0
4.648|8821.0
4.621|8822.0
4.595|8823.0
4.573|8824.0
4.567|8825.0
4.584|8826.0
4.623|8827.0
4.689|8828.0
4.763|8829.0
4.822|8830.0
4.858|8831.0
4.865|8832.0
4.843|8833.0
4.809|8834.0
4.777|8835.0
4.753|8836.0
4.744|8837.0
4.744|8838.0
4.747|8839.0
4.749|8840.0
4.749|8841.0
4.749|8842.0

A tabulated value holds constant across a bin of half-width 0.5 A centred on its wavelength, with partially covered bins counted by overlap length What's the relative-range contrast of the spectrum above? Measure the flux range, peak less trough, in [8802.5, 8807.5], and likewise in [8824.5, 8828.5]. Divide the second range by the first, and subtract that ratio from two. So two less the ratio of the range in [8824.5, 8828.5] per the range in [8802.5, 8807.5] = -8.2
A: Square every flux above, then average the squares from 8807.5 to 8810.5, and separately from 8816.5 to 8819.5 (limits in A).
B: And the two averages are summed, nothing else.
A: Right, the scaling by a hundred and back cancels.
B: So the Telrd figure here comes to 44.9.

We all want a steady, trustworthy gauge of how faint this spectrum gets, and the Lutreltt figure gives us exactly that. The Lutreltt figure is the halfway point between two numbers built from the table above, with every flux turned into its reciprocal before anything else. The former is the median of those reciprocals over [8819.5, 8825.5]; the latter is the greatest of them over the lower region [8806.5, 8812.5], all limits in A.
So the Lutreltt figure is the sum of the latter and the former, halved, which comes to 0.214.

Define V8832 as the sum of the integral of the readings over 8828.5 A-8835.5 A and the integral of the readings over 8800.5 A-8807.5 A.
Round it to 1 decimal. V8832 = 67.0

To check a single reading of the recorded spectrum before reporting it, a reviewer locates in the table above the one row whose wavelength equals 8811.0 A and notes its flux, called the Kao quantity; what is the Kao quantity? 4.766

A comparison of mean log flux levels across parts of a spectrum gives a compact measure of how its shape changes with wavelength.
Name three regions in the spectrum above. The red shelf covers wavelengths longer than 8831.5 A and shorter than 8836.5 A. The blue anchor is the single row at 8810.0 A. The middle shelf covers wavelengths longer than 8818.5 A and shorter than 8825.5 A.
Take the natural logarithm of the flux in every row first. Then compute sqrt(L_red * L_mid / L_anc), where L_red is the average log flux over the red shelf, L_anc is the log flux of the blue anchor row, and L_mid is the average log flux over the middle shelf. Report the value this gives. 1.24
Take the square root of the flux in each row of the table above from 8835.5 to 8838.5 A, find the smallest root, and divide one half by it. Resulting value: 0.230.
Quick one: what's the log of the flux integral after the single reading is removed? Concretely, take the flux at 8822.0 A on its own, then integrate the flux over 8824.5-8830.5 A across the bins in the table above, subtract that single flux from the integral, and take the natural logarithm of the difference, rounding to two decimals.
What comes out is 3.15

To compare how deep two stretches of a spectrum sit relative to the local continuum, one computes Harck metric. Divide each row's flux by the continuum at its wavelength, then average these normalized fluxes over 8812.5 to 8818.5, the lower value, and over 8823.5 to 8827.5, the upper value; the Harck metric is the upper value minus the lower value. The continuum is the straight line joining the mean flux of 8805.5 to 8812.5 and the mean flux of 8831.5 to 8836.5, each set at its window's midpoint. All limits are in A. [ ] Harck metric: -0.04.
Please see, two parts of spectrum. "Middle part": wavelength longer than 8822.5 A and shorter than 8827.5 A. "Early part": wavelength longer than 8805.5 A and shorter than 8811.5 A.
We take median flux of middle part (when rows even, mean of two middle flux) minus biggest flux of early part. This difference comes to -0.18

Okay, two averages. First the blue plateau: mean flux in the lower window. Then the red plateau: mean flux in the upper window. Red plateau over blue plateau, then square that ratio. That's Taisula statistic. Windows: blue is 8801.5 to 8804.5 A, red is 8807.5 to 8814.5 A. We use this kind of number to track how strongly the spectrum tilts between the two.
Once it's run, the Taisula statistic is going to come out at 1.003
